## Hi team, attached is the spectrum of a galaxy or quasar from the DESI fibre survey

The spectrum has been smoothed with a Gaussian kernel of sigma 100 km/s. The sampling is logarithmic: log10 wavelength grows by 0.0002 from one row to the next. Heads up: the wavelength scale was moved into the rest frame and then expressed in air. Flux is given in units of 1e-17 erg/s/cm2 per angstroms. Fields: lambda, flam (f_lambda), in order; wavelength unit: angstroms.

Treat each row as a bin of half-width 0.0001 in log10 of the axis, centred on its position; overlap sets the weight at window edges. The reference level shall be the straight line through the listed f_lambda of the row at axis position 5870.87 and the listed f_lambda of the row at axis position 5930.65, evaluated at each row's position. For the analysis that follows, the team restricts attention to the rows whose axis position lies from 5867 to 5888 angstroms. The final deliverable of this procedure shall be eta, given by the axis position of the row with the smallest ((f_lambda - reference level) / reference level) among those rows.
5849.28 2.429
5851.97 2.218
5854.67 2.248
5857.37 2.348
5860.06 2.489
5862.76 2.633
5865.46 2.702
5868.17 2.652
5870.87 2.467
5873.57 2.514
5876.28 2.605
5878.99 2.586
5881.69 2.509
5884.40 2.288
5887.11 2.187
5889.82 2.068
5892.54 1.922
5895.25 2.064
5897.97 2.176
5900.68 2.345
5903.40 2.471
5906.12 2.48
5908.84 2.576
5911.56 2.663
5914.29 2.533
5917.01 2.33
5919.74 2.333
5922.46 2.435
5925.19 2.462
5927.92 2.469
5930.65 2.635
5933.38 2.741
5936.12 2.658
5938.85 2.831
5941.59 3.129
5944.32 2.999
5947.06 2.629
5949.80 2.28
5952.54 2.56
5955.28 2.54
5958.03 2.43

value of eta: 5887.11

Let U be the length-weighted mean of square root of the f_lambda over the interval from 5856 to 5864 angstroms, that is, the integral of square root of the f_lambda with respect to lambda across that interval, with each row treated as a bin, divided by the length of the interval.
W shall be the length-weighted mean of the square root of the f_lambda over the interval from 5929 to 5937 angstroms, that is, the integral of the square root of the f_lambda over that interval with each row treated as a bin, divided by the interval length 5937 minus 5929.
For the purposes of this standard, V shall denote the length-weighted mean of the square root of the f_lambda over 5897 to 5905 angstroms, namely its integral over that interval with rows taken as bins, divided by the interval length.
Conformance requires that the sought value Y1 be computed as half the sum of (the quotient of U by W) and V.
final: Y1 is 1.25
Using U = 1.58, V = 1.53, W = 1.634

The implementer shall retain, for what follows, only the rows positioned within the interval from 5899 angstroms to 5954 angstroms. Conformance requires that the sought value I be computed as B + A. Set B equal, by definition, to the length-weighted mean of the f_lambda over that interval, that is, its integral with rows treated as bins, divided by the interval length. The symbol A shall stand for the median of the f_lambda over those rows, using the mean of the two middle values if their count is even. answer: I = 5.1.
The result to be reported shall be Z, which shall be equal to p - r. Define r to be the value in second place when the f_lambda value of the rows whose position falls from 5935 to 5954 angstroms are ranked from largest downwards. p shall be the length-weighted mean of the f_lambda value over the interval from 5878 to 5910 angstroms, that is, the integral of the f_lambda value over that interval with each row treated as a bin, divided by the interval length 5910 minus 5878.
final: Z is -0.70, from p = 2.30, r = 2.999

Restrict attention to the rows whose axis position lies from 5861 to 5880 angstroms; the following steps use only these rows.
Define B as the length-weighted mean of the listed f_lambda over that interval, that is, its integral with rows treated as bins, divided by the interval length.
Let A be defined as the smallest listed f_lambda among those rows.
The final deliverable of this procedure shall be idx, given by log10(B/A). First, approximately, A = 2.467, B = 2.59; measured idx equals 0.021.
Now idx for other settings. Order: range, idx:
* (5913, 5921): 0.013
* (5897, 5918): 0.052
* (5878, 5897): 0.063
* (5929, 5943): 0.025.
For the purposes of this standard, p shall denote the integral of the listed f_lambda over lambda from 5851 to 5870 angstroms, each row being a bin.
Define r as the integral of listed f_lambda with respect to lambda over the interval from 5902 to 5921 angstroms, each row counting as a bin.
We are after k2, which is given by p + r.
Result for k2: 94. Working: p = 47.0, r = 47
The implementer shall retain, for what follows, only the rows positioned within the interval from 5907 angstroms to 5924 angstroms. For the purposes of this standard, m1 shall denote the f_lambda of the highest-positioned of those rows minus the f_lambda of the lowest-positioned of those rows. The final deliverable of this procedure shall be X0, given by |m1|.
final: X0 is 0.14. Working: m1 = -0.1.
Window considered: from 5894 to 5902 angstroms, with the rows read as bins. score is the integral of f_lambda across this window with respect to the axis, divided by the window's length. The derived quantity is 2.20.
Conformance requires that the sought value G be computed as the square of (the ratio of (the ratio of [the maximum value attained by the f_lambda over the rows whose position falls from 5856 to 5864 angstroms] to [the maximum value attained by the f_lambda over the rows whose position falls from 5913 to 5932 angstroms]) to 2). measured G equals 0.25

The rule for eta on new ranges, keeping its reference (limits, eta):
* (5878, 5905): 5892.54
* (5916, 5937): 5919.74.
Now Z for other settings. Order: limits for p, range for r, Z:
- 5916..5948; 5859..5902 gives -0.01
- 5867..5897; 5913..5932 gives -0.19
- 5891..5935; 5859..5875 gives -0.24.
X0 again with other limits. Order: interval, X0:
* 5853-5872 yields 0.22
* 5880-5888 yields 0.32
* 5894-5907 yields 0.42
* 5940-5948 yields 0.50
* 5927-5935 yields 0.27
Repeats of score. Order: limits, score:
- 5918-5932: 2.46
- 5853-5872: 2.50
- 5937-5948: 2.90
